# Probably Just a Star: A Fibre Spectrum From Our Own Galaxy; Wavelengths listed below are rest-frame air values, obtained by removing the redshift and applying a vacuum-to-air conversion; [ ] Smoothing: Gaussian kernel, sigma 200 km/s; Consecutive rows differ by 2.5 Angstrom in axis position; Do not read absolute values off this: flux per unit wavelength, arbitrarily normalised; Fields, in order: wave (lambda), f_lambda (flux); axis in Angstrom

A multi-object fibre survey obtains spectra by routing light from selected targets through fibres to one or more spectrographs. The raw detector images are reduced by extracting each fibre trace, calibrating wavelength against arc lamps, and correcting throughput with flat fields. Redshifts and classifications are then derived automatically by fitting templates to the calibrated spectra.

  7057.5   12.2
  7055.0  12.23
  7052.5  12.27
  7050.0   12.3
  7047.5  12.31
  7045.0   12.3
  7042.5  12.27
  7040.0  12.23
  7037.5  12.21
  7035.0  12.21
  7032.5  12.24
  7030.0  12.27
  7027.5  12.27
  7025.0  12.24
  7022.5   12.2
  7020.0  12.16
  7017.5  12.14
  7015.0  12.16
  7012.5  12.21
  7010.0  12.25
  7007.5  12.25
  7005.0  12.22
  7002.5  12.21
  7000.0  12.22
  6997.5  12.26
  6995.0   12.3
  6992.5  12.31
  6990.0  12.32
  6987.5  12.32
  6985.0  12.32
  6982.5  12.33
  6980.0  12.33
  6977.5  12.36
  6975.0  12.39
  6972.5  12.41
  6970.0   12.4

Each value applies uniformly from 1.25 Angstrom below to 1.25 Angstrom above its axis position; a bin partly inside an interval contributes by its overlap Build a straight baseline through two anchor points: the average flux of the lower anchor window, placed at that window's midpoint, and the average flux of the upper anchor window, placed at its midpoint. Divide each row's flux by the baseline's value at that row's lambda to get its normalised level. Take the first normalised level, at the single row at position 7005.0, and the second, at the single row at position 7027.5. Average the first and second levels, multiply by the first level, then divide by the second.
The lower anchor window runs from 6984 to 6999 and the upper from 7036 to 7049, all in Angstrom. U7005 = 0.991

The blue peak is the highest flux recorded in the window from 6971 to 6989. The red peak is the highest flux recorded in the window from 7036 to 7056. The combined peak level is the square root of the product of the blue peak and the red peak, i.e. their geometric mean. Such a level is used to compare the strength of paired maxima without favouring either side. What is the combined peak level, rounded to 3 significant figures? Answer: 12.4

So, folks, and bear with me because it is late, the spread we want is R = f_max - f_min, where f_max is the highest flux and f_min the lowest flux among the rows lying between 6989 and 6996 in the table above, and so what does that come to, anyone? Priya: 0.020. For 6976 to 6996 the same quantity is 0.060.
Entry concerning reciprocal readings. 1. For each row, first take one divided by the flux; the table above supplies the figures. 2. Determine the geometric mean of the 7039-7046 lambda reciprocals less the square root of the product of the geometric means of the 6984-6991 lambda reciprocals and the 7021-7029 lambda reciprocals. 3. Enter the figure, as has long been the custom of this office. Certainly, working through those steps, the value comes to 0.0001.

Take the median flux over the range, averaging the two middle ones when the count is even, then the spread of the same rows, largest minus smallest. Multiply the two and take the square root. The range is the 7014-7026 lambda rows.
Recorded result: 1.10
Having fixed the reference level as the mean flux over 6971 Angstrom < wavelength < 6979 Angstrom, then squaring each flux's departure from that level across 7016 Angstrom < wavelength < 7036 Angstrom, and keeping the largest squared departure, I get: 0.06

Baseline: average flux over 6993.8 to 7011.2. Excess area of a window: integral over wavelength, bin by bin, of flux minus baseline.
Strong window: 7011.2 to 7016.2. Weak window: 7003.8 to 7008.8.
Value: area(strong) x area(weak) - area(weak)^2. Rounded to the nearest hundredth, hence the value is 0.01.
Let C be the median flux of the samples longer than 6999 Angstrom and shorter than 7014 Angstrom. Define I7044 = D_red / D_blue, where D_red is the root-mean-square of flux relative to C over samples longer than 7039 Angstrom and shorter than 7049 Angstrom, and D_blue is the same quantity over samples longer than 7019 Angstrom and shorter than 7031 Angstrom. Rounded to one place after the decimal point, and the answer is 1.5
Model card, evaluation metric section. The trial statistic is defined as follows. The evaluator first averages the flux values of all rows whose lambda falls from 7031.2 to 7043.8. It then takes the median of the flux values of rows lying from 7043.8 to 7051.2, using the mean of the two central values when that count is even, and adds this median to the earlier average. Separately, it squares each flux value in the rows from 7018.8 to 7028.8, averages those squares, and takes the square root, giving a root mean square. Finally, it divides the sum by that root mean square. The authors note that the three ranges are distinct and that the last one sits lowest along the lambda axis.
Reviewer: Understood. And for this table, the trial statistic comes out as 2.01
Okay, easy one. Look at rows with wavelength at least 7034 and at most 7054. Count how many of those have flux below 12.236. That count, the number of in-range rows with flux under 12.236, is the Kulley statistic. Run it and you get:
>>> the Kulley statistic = 3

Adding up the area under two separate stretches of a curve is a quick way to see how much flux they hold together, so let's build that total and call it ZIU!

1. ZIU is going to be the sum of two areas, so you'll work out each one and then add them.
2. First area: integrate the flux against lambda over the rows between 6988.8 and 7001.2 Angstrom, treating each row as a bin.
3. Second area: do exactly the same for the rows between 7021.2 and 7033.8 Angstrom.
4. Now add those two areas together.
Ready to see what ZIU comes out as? 307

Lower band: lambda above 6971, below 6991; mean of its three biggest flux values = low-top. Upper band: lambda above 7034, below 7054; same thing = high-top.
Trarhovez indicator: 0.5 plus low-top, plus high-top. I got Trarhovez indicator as 25.19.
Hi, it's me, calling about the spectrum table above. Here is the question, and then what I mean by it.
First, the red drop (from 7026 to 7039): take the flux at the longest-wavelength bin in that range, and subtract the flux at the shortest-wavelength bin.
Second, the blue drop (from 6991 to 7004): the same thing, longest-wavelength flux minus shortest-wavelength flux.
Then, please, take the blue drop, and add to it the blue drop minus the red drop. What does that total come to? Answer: -0.14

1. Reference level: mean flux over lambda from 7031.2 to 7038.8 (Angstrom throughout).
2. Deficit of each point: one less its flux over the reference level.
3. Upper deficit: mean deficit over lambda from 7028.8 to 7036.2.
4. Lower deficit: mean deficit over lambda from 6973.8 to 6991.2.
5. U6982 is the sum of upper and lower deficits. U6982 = -0.0113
